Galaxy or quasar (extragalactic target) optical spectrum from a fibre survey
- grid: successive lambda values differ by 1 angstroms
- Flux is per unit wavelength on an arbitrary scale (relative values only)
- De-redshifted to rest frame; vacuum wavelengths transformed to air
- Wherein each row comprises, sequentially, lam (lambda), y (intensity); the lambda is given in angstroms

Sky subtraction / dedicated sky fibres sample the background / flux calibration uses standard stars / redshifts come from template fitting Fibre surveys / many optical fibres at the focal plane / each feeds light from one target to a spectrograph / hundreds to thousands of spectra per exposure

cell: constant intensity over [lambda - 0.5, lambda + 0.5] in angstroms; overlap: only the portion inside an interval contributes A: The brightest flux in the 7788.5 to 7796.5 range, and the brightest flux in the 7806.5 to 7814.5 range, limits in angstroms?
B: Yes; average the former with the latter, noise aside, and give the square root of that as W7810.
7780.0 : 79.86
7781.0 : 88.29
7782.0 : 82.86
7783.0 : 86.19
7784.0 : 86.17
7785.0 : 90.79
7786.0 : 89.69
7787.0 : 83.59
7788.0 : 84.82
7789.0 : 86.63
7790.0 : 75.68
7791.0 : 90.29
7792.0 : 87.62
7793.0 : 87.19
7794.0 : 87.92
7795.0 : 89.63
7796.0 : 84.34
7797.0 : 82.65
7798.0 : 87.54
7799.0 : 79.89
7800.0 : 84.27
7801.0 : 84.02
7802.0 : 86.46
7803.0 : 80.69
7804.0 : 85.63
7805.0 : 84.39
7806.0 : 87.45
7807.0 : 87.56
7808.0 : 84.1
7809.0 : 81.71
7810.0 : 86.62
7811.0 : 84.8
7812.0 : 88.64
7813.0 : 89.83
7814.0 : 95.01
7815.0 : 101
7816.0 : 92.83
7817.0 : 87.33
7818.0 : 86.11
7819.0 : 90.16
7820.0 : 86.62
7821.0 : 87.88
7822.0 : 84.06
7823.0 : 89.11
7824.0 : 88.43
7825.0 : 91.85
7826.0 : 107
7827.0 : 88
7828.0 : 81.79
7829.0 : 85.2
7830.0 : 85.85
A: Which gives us 9.6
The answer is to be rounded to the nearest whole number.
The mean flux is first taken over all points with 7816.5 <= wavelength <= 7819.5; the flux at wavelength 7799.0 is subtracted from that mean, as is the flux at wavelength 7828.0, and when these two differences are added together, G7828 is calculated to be 14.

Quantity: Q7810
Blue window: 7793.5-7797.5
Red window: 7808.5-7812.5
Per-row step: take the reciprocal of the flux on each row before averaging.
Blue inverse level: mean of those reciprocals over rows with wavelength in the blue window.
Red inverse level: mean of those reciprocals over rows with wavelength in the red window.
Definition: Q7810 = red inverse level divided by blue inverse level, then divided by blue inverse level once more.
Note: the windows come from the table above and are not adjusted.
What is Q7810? 87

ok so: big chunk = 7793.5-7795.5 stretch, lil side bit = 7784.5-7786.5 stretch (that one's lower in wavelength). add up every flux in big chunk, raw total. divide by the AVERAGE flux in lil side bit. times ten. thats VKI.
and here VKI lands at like 19.7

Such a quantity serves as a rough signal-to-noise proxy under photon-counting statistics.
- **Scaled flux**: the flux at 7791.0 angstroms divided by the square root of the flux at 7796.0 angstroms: 9.8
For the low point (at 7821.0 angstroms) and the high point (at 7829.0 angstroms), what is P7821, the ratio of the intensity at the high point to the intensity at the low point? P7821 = 0.97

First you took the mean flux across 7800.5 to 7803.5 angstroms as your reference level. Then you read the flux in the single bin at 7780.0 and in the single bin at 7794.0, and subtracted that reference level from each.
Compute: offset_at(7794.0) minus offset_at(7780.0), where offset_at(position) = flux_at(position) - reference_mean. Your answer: 8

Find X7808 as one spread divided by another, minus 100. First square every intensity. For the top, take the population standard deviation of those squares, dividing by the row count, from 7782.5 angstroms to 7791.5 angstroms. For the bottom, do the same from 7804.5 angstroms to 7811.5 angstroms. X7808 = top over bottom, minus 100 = -97.8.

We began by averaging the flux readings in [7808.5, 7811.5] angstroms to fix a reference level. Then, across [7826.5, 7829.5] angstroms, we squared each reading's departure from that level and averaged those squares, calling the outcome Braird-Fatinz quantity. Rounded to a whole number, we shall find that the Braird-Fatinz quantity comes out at 7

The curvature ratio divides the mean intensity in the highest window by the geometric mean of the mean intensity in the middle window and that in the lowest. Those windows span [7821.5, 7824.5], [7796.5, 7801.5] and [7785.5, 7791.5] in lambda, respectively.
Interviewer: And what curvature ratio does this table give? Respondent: 1.03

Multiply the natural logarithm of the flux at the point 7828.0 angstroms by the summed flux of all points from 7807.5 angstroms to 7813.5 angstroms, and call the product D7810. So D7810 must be 2271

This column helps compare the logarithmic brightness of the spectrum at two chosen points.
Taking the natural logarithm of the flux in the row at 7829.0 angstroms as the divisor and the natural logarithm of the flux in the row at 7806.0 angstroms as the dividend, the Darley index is 1.006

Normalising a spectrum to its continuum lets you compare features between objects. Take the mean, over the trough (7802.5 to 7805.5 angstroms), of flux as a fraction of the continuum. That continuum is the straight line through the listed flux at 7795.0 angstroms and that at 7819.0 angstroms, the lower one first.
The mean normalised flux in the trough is 0.93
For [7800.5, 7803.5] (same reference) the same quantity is 0.93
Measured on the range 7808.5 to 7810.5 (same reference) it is 0.94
